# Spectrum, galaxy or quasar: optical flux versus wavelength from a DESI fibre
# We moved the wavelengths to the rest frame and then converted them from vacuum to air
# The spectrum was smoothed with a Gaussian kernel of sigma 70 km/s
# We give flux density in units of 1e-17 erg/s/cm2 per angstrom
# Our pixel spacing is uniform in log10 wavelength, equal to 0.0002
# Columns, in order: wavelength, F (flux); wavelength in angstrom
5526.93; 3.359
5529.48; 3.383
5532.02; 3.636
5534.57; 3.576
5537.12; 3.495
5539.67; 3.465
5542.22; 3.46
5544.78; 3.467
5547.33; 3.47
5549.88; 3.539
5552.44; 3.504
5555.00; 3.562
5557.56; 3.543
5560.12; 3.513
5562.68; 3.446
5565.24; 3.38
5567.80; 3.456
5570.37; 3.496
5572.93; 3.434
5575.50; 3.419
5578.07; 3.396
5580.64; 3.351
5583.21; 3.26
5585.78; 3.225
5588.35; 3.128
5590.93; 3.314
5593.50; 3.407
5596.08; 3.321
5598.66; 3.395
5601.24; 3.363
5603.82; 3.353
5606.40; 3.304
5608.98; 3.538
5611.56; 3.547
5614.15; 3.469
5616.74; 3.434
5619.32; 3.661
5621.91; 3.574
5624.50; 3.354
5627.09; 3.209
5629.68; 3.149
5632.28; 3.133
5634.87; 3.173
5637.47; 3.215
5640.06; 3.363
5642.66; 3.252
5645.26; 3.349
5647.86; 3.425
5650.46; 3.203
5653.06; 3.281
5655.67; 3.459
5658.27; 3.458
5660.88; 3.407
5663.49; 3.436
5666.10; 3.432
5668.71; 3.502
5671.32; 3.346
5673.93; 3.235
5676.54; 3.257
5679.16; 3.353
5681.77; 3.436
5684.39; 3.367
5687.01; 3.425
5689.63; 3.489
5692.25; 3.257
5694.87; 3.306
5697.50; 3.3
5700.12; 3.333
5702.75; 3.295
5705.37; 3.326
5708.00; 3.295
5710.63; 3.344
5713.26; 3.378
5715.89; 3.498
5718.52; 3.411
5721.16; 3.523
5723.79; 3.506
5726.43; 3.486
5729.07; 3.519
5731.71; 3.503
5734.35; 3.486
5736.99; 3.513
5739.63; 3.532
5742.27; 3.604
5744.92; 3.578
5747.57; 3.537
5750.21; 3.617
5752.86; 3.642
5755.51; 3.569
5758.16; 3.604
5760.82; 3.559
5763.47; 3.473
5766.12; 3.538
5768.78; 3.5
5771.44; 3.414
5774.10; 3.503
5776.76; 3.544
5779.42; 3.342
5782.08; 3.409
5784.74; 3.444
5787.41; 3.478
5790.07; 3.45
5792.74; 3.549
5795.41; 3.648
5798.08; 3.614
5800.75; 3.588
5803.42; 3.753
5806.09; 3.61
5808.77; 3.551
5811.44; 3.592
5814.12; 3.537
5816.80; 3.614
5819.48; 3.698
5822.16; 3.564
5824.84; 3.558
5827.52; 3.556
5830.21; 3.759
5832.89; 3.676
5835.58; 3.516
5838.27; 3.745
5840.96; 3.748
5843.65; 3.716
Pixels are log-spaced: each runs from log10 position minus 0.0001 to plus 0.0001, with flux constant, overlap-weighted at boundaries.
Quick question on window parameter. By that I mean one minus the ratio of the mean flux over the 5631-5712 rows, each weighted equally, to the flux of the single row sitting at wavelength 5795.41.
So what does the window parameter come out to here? 0.085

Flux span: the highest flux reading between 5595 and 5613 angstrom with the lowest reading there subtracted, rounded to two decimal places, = 0.24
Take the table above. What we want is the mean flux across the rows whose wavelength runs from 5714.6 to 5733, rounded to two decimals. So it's 3.49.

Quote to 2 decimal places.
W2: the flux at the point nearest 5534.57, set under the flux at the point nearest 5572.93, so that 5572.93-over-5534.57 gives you 0.96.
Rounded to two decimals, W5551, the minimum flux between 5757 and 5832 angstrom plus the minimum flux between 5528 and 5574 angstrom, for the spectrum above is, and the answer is 6.72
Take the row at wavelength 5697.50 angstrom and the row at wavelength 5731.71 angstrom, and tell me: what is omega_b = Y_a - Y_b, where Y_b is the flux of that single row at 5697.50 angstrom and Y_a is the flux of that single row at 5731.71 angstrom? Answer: 0.20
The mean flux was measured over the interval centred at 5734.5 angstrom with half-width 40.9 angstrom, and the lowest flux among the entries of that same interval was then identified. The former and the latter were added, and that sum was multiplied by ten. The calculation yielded 67.7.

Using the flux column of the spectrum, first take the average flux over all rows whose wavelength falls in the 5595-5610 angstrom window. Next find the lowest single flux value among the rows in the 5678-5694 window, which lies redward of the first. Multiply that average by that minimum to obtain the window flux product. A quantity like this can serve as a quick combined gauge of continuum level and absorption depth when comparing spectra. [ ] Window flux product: 11.0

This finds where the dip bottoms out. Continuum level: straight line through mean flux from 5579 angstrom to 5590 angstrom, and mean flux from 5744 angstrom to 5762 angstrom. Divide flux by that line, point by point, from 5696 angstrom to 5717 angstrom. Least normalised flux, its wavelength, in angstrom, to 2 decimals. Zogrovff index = 5708.00 angstrom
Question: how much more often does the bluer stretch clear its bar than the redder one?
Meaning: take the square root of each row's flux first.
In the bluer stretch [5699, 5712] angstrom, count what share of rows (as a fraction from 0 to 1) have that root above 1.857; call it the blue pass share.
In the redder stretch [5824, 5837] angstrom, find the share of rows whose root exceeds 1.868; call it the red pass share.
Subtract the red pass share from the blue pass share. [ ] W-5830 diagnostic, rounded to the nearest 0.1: -1.0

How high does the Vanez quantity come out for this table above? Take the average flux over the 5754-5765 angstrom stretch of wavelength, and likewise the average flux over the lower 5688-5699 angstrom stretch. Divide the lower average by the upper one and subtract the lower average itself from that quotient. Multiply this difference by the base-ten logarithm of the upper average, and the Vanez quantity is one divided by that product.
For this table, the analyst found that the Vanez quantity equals -0.76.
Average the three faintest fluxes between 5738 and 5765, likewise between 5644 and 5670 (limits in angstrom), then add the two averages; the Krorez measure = 6.79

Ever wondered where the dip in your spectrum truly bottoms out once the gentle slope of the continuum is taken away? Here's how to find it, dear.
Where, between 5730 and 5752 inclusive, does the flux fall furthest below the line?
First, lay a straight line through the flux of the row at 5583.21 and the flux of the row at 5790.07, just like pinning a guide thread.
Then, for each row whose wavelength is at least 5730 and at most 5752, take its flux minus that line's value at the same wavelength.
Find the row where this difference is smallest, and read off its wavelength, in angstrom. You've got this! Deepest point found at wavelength 5734.35 angstrom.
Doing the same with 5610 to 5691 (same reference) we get 5632.28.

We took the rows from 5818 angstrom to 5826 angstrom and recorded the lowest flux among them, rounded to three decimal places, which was 3.558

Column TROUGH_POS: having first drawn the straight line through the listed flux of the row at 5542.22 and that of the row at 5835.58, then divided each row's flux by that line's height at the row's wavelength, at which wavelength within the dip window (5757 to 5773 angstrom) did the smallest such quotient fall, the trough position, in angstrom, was 5771.44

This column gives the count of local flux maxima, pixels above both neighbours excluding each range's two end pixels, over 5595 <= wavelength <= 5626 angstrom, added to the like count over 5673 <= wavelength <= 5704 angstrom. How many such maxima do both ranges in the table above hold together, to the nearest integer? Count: 7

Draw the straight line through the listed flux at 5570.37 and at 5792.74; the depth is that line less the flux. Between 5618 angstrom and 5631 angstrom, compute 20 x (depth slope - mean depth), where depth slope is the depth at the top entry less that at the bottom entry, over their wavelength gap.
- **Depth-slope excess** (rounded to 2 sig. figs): -1.4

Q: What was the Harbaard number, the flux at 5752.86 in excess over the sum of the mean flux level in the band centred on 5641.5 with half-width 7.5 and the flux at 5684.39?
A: -3.02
